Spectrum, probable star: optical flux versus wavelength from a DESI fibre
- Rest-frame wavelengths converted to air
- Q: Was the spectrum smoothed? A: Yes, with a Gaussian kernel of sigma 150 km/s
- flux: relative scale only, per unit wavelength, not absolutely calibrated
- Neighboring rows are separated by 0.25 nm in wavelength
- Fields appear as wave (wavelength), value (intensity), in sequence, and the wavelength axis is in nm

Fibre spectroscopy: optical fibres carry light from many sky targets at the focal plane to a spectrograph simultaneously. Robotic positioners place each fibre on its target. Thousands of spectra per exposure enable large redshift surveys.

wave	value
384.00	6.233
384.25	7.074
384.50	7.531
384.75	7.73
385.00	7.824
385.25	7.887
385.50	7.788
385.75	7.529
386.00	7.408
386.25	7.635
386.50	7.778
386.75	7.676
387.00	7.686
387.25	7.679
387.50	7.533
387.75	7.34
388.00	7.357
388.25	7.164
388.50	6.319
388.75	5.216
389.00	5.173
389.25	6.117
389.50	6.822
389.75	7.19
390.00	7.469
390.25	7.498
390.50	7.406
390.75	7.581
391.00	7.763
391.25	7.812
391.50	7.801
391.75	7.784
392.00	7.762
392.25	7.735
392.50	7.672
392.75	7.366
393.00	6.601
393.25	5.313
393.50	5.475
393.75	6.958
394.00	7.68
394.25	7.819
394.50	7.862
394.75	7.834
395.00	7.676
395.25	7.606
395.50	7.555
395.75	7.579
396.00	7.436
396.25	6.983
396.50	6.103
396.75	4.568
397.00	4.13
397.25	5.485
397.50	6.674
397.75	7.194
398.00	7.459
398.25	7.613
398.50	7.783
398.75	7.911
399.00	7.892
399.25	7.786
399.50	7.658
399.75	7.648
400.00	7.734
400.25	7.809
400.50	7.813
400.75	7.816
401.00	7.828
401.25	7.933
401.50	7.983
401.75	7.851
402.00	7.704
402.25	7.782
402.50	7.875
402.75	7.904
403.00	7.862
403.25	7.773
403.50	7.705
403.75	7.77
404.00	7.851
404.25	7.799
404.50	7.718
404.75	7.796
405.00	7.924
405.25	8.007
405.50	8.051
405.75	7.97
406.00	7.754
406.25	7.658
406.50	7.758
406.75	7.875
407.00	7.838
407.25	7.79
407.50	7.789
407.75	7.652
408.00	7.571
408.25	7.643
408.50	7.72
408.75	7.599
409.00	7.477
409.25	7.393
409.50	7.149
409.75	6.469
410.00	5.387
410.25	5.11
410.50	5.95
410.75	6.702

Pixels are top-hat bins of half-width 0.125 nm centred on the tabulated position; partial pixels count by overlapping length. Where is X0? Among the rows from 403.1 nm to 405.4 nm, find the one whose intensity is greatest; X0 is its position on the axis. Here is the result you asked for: 405.25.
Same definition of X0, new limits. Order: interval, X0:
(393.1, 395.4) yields 394.50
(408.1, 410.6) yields 408.50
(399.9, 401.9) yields 401.50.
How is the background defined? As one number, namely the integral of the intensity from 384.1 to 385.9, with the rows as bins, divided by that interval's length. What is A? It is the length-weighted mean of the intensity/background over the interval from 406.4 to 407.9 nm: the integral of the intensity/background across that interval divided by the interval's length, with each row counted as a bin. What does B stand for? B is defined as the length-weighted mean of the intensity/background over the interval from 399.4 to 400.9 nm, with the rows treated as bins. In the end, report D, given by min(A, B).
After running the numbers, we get 1.02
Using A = 1.02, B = 1.02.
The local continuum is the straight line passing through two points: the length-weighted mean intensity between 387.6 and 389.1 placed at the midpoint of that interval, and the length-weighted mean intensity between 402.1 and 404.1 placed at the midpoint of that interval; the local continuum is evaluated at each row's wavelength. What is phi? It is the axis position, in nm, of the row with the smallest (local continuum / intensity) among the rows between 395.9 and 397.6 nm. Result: 396.00 nm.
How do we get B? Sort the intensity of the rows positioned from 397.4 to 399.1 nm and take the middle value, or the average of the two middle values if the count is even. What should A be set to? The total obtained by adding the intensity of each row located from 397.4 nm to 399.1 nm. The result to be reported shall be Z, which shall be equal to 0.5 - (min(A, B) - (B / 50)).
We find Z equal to -6.96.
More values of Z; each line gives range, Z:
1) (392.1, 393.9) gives -6.32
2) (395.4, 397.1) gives -6.34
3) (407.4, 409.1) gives -6.99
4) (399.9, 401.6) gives -7.16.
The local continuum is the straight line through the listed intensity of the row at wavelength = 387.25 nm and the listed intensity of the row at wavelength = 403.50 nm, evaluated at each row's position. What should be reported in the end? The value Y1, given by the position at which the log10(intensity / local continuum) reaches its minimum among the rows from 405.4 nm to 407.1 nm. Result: 406.25 nm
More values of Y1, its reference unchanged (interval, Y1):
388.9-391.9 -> 389.00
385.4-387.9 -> 387.75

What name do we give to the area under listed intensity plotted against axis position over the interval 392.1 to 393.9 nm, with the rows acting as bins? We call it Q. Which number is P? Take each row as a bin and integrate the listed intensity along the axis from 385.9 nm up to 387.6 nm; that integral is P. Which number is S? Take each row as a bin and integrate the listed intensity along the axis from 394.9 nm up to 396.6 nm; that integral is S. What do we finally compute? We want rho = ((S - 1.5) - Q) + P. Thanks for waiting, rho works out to 11.7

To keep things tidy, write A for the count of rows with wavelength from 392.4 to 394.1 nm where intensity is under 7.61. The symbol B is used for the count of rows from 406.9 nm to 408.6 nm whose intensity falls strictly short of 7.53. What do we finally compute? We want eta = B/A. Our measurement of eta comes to 0.0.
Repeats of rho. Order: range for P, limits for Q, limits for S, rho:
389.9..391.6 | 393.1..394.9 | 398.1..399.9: 12.8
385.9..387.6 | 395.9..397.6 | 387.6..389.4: 13.0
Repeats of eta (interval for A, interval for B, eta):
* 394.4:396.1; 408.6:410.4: 1.5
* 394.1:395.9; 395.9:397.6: 2.3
